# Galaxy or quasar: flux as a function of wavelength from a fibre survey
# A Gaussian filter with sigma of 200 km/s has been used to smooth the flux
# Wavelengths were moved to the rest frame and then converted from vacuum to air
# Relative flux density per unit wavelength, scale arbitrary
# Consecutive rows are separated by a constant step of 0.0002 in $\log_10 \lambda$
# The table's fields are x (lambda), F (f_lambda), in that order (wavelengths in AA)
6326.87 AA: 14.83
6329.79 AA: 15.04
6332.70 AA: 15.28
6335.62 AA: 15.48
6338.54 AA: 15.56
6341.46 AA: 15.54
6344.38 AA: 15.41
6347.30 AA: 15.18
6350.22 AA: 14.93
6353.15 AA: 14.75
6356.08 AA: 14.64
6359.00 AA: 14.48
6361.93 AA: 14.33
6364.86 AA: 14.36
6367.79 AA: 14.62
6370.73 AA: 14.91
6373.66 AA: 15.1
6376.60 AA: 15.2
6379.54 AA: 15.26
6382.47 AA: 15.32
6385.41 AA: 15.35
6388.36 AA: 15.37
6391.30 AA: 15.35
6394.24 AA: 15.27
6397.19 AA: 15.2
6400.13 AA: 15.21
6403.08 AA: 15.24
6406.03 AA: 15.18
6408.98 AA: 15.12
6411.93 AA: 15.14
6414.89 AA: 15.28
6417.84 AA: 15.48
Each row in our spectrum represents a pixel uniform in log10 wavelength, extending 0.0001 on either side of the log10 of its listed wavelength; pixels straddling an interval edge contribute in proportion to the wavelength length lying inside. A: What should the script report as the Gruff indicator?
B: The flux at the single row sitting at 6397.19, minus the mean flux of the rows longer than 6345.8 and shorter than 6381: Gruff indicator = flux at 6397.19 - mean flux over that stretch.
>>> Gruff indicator 0.39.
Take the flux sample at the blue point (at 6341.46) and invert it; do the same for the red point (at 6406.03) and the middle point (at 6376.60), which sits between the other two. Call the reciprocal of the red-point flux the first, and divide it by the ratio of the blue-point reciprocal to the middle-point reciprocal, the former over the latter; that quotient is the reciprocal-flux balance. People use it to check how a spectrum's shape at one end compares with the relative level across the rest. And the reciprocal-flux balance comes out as 0.0673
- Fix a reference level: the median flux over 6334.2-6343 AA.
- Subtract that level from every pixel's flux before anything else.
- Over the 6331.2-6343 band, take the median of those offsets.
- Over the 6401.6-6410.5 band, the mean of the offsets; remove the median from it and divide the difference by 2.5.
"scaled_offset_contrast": -0.13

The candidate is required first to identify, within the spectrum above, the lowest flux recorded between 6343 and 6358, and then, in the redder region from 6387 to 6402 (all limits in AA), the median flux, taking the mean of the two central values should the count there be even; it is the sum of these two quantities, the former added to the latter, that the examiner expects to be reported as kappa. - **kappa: 29.9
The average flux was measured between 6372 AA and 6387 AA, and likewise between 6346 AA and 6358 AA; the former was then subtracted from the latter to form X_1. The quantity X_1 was -0.4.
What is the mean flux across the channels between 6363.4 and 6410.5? 15.13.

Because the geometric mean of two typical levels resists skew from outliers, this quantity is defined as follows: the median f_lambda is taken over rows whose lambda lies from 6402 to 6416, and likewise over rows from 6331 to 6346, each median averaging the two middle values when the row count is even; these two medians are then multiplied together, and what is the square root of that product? 15.3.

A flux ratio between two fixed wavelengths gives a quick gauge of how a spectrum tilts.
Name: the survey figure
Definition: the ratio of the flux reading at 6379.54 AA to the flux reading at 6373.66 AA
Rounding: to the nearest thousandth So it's 1.011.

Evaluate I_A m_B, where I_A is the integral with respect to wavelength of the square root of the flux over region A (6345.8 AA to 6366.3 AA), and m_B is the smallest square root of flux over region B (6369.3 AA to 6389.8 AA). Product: 303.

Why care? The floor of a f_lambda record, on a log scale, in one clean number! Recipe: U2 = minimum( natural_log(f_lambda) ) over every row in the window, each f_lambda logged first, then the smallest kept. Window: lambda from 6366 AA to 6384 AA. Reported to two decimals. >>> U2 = 2.68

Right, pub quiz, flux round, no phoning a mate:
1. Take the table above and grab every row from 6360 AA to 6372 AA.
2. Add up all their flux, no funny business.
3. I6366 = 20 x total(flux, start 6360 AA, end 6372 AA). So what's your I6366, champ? 1164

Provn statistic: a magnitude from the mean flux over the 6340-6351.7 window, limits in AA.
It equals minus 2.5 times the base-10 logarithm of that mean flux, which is -2.959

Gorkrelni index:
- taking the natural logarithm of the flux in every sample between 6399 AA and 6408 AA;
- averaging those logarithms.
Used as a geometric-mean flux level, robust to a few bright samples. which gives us 2.72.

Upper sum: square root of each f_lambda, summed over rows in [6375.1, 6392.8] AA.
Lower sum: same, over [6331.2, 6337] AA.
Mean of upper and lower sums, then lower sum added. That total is 24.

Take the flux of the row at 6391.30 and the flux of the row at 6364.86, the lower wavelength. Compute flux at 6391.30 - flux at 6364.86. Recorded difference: 1.0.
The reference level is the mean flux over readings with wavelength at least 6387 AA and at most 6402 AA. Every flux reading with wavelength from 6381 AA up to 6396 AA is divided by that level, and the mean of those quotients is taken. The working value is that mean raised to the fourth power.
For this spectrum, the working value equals 1.01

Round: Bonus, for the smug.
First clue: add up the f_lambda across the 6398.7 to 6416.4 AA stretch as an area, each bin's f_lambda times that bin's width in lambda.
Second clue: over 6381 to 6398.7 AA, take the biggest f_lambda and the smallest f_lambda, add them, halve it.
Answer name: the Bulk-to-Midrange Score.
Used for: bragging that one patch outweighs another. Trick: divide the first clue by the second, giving 17.6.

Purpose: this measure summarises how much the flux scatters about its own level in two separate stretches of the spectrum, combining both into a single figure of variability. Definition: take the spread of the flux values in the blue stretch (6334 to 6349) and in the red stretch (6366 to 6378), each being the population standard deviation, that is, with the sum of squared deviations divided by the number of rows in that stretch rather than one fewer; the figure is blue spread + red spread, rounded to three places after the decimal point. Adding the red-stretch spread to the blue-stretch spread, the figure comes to 0.358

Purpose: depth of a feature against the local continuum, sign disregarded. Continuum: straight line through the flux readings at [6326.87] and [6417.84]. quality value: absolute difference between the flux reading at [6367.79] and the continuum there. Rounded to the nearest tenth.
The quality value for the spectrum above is 0.5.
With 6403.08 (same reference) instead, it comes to 0.1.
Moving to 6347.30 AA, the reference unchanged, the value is 0.2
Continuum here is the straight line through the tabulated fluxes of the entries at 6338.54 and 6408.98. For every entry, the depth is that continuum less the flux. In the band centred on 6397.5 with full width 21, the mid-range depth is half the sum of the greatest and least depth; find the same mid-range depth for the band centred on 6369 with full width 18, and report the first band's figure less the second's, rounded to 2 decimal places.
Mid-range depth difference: -0.67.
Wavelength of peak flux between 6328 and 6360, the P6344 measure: 6338.54 AA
